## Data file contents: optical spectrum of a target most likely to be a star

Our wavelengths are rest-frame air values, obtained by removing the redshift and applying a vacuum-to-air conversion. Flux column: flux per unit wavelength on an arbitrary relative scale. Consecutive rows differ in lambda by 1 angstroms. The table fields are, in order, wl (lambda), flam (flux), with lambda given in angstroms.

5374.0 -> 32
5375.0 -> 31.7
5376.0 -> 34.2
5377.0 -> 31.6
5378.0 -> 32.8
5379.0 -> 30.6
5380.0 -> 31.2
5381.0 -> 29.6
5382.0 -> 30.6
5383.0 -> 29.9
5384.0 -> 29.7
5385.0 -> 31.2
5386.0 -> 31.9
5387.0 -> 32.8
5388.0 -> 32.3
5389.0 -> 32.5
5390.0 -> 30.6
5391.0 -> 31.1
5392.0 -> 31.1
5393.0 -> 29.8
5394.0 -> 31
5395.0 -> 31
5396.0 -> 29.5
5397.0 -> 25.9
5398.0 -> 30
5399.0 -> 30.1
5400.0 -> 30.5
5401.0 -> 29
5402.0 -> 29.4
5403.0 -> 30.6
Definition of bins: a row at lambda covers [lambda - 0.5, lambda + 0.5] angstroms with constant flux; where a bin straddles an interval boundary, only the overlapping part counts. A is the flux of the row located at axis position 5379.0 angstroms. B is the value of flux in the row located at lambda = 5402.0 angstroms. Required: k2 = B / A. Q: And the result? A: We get 0.96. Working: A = 30.6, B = 29.4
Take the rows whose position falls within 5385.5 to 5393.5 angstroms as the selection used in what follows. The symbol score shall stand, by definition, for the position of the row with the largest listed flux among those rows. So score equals 5387.0 angstroms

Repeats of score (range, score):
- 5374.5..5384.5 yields 5376.0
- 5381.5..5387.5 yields 5387.0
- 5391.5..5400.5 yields 5392.0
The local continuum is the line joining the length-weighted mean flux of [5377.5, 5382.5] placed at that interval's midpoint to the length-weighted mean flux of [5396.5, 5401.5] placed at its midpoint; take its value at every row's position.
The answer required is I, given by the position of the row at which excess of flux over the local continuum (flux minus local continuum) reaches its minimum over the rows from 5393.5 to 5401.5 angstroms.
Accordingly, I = 5397.0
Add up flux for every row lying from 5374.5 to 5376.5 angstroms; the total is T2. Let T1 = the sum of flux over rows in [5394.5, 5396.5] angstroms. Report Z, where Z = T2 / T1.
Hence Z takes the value 1.09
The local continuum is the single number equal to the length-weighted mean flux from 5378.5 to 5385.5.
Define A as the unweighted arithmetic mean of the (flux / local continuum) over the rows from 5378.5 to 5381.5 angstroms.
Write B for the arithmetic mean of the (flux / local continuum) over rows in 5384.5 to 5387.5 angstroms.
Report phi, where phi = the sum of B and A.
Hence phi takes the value 2.05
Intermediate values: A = 1.00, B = 1.05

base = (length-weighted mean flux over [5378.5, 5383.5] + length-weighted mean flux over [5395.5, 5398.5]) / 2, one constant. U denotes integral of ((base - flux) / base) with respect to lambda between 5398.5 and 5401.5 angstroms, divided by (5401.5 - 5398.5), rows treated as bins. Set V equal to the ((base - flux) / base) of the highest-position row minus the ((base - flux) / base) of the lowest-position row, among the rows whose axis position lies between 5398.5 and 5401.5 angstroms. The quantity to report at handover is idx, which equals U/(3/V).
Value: -0.0002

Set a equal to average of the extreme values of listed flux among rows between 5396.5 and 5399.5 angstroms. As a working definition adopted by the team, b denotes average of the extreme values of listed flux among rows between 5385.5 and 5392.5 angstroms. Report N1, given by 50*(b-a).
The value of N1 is 185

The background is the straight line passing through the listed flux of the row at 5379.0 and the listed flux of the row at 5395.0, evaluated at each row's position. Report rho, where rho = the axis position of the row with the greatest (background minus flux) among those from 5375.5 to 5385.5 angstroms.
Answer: 5381.0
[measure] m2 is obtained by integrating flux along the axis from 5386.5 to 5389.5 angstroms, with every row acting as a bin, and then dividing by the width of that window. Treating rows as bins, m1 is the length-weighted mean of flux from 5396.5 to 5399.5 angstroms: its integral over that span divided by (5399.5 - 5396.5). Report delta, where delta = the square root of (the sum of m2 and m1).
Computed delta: 7.82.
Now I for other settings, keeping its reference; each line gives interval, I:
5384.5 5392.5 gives 5390.0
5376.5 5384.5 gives 5381.0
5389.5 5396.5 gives 5396.0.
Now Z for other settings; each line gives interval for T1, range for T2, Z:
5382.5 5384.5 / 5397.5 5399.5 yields 1.01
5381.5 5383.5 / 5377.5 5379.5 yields 1.05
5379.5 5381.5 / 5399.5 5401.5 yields 0.98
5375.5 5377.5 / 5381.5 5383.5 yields 0.92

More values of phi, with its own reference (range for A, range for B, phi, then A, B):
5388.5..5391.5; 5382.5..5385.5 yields 2.03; 1.03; 1.00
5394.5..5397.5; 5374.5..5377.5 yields 2.02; 0.95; 1.07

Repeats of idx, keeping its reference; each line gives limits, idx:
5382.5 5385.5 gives 0.0004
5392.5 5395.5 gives 0.0005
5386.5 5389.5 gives -0.0004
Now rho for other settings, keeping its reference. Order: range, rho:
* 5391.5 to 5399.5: 5397.0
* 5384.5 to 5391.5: 5390.0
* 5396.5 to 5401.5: 5397.0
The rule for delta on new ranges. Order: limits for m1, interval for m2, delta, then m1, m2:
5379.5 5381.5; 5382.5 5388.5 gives 7.85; 30.4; 31.3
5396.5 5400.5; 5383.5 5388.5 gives 7.79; 29.1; 31.6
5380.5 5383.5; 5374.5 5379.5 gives 7.89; 30.0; 32.2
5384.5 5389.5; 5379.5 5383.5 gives 7.90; 32.1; 30.3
